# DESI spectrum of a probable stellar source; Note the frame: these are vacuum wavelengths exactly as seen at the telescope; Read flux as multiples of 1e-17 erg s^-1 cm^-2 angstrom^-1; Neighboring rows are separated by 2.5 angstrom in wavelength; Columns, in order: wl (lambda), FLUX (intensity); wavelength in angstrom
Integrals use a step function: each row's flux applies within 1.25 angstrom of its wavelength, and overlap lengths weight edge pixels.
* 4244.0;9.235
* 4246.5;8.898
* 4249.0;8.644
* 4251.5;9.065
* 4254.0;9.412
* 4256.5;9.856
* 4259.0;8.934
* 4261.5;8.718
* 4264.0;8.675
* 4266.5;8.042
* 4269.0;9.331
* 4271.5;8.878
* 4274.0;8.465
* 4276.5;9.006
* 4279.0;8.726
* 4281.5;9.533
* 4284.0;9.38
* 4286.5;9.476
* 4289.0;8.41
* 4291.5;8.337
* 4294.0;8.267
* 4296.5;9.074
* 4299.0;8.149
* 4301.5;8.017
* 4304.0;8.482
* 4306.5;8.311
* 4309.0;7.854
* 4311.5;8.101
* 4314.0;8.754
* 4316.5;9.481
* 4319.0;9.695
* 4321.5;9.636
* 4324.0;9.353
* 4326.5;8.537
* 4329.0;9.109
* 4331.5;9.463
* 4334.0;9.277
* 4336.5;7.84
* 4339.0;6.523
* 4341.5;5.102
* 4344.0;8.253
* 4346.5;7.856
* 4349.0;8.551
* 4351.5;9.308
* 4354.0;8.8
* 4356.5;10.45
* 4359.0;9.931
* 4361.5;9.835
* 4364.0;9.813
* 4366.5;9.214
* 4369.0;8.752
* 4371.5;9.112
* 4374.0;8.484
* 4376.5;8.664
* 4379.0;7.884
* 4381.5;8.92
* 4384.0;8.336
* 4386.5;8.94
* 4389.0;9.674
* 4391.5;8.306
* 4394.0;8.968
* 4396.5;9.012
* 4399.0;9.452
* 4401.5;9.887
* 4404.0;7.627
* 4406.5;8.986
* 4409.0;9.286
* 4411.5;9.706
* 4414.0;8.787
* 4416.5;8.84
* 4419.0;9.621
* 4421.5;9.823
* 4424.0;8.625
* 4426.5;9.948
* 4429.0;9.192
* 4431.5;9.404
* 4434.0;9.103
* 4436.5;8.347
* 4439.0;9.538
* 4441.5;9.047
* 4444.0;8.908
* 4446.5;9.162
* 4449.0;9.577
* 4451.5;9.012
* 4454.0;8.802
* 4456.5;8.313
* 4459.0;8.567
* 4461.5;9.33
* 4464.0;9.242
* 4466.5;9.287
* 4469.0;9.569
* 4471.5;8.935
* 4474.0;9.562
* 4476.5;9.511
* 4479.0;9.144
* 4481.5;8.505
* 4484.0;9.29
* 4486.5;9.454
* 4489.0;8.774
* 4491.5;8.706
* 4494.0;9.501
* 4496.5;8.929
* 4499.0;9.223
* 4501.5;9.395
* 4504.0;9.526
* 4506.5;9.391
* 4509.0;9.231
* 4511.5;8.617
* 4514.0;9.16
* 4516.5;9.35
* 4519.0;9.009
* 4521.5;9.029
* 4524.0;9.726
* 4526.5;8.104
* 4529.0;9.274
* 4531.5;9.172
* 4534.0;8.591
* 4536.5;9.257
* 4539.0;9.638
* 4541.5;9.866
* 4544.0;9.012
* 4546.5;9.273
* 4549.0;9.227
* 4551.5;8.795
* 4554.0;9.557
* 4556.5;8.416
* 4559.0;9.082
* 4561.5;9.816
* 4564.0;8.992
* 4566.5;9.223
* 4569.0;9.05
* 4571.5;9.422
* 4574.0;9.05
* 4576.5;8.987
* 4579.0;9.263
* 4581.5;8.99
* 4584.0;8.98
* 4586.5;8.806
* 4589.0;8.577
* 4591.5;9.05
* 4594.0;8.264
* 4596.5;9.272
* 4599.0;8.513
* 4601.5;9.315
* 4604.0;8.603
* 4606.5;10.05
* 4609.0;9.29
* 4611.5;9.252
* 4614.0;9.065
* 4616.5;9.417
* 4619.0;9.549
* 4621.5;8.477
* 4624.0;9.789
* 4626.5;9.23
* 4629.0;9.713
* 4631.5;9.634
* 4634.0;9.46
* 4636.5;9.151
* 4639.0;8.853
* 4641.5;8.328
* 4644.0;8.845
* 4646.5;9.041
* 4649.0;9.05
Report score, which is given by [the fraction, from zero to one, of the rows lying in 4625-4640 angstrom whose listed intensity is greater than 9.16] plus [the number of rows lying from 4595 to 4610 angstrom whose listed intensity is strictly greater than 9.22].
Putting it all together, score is 4.7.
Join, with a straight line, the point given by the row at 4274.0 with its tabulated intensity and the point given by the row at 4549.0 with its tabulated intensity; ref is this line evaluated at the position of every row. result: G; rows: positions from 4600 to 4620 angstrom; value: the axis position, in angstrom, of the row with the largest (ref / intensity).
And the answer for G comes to 4604.0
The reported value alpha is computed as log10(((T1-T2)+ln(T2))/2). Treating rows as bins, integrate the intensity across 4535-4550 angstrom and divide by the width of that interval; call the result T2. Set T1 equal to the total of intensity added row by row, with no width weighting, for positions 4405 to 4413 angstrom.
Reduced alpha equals 1.0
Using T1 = 28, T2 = 9.37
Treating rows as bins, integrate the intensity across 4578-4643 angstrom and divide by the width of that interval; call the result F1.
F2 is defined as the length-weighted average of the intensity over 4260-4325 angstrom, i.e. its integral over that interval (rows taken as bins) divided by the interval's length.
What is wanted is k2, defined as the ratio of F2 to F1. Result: 0.963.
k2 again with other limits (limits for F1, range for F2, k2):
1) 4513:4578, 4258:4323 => 0.957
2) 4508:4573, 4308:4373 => 0.961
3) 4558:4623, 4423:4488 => 1.004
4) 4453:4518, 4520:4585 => 1.002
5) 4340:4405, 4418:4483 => 1.039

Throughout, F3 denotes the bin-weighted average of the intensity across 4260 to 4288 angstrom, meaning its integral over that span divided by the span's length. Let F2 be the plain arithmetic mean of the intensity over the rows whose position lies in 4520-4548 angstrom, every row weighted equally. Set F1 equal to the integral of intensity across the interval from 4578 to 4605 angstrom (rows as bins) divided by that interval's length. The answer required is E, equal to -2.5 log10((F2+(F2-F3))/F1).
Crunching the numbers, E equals -0.07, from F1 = 8.9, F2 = 9.18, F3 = 8.93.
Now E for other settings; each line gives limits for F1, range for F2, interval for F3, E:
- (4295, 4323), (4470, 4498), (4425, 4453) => -0.04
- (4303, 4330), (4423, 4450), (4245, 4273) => -0.06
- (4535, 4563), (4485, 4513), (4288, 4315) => -0.08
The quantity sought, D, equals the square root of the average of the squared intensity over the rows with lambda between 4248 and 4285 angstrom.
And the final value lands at 9.0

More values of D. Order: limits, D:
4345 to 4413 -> 9.1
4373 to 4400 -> 8.8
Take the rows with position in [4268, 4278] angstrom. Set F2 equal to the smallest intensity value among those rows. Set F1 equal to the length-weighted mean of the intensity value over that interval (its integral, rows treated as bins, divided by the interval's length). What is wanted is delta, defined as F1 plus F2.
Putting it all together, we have 17.4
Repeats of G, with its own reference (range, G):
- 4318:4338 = 4336.5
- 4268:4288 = 4274.0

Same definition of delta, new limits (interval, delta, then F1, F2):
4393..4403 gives 18.3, 9.30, 8.968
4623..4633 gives 18.8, 9.58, 9.23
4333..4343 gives 12.3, 7.16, 5.102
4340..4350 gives 12.5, 7.39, 5.102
